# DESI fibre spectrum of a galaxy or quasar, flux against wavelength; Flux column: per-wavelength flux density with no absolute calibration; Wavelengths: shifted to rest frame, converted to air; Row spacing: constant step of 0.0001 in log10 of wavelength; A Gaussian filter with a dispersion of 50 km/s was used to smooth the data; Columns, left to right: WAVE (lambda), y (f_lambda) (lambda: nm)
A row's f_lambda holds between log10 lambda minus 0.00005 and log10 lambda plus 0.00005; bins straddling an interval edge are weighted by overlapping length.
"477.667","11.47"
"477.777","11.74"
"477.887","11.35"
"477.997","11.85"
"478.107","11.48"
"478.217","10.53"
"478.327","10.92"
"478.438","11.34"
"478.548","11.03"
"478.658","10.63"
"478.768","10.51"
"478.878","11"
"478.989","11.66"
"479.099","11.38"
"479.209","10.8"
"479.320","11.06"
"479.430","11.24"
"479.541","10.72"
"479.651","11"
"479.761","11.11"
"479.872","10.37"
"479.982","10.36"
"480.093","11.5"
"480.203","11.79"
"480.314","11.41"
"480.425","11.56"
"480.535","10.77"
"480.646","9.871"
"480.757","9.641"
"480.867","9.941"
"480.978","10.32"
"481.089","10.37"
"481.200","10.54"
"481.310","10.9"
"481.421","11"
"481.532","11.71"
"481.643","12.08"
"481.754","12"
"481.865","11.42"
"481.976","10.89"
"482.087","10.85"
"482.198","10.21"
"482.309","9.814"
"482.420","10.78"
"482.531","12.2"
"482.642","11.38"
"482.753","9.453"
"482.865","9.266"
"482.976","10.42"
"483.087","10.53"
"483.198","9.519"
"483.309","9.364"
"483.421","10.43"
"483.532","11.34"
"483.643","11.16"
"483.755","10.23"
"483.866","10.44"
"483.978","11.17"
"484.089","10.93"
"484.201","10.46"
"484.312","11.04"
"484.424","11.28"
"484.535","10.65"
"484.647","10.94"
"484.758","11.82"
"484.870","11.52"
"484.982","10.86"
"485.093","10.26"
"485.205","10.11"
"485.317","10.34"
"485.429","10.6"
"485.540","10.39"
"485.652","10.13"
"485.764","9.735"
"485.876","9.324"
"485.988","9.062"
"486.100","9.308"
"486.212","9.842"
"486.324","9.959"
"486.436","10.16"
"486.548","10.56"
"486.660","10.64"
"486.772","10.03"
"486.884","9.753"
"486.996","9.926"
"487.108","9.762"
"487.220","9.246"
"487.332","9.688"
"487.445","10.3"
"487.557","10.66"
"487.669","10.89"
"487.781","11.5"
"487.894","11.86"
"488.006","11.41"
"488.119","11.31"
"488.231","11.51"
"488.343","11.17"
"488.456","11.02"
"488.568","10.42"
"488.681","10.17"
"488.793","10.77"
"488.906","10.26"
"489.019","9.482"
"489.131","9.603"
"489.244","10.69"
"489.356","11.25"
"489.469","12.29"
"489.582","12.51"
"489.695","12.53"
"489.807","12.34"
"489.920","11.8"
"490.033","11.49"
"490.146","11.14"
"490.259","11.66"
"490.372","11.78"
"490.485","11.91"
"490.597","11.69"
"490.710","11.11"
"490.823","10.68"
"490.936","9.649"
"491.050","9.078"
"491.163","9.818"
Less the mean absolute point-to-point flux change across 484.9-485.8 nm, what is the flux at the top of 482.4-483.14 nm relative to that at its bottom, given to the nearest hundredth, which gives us -0.55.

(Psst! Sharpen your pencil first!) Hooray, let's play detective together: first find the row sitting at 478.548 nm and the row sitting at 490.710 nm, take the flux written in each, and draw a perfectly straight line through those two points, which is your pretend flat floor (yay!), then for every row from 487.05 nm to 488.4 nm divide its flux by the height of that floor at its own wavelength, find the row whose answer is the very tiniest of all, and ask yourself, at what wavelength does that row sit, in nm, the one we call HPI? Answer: 487.220 nm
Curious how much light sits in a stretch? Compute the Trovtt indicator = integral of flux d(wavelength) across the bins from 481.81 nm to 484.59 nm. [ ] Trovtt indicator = 29.5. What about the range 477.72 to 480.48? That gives 30.7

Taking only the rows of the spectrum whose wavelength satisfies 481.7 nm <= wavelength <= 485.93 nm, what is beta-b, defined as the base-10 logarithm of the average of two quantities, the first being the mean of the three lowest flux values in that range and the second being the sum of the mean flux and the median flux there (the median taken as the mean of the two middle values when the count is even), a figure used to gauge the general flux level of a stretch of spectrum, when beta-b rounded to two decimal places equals 1.18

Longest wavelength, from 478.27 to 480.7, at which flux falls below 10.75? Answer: 480.646 nm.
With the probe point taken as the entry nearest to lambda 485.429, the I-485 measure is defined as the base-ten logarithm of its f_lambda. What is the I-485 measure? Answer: 1.03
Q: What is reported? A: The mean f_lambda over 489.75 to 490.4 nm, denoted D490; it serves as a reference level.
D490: 11.7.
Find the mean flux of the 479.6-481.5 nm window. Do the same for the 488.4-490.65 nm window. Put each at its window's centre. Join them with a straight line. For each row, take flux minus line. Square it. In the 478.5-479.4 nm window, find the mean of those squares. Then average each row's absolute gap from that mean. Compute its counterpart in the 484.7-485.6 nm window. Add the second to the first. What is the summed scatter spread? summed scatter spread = 0.5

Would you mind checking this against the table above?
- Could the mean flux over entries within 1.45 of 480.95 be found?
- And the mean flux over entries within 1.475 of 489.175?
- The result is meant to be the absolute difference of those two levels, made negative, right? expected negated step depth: -0.44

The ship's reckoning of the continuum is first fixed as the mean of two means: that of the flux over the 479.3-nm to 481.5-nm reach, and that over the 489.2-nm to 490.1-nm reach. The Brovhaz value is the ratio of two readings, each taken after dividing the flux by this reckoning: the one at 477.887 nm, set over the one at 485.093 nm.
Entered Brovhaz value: 1.11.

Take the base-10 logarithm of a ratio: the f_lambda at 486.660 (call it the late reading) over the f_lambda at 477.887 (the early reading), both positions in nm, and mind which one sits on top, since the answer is -0.03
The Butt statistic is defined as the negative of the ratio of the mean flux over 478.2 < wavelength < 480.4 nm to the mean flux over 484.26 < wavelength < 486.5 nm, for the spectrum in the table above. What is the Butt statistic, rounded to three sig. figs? -1.06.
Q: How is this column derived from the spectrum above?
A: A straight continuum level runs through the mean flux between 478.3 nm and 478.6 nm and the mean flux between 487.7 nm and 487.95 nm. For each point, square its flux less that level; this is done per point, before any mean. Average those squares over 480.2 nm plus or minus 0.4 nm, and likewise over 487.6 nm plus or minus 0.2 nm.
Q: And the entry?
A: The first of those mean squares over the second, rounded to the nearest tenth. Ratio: 0.4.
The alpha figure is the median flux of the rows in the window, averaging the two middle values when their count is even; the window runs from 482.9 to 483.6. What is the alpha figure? 10.4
